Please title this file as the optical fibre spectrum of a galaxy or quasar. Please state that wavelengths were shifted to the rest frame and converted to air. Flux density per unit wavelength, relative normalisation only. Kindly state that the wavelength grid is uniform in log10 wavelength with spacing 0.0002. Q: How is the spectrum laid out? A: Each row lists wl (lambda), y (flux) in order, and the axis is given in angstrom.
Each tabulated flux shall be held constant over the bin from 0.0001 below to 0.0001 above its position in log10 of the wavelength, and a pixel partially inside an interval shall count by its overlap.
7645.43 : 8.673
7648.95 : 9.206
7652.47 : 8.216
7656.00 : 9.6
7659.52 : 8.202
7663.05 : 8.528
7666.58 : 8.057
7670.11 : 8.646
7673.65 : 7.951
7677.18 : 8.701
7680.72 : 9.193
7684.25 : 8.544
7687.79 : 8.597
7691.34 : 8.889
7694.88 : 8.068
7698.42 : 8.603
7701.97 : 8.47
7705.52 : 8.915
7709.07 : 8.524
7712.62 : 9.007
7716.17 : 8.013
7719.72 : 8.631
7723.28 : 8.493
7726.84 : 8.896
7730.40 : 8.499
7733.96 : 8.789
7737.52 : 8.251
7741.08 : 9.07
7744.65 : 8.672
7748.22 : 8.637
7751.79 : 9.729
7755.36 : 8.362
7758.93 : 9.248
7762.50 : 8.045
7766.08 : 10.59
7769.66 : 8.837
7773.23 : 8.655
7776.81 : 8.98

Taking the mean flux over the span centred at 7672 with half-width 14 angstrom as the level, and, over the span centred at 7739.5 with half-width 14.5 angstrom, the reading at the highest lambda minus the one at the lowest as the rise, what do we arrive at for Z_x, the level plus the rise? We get 9.3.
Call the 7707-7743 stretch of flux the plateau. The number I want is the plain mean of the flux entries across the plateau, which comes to 8.62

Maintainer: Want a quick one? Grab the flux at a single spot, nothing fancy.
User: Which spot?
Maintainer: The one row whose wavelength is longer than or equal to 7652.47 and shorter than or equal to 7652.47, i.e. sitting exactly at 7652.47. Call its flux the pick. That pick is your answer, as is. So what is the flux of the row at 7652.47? 8.216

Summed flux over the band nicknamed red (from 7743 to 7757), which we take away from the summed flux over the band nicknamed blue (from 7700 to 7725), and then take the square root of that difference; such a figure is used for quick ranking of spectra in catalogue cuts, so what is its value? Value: 5.0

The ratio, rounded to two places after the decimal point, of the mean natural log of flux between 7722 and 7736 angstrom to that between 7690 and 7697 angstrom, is 1.01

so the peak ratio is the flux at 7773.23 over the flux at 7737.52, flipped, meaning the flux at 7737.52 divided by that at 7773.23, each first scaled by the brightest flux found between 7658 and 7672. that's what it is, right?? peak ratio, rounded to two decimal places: 0.95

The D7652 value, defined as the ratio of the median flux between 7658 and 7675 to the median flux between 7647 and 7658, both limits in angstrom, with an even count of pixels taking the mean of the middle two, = 0.89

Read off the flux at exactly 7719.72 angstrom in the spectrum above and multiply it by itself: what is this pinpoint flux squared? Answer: 74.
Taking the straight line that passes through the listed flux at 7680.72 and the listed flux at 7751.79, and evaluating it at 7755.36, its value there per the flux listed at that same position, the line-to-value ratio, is 1.17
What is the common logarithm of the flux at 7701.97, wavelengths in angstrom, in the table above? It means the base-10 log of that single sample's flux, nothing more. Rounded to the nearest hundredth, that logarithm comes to 0.93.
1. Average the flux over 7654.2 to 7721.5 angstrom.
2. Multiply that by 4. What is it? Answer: 34.3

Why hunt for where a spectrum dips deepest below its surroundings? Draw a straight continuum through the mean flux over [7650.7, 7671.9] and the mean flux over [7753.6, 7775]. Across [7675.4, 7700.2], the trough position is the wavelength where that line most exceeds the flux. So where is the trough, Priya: 7694.88 angstrom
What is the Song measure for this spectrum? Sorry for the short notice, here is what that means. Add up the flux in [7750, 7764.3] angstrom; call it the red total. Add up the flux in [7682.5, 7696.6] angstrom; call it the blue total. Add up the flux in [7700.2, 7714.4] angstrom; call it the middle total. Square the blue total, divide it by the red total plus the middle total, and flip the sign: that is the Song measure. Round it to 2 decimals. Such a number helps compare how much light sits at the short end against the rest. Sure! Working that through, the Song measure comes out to -16.54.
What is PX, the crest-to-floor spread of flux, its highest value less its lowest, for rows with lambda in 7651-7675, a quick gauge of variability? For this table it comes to 1.6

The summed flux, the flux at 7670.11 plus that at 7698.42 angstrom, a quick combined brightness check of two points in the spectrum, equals 17.2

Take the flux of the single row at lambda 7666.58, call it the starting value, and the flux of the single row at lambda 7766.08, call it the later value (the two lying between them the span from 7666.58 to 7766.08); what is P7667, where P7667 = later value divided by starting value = 1.31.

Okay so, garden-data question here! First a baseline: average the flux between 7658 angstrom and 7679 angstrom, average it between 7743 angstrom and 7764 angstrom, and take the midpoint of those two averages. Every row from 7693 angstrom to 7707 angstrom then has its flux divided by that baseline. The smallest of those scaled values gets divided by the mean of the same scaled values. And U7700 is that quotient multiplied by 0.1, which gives 0.0948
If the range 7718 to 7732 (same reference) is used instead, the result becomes 0.0984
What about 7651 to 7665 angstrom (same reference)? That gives 0.0950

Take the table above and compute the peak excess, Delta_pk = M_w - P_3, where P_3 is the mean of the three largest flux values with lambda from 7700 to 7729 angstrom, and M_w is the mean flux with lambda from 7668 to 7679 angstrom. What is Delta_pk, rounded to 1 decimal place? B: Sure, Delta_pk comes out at -0.5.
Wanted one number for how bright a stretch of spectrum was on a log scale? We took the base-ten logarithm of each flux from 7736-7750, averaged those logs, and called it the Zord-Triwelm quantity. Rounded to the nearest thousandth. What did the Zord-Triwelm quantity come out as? 0.937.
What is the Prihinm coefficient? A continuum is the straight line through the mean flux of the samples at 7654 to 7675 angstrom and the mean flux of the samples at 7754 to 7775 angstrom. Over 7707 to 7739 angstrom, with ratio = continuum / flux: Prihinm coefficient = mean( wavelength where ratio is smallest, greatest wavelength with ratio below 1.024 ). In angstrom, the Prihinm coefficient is 7723.3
